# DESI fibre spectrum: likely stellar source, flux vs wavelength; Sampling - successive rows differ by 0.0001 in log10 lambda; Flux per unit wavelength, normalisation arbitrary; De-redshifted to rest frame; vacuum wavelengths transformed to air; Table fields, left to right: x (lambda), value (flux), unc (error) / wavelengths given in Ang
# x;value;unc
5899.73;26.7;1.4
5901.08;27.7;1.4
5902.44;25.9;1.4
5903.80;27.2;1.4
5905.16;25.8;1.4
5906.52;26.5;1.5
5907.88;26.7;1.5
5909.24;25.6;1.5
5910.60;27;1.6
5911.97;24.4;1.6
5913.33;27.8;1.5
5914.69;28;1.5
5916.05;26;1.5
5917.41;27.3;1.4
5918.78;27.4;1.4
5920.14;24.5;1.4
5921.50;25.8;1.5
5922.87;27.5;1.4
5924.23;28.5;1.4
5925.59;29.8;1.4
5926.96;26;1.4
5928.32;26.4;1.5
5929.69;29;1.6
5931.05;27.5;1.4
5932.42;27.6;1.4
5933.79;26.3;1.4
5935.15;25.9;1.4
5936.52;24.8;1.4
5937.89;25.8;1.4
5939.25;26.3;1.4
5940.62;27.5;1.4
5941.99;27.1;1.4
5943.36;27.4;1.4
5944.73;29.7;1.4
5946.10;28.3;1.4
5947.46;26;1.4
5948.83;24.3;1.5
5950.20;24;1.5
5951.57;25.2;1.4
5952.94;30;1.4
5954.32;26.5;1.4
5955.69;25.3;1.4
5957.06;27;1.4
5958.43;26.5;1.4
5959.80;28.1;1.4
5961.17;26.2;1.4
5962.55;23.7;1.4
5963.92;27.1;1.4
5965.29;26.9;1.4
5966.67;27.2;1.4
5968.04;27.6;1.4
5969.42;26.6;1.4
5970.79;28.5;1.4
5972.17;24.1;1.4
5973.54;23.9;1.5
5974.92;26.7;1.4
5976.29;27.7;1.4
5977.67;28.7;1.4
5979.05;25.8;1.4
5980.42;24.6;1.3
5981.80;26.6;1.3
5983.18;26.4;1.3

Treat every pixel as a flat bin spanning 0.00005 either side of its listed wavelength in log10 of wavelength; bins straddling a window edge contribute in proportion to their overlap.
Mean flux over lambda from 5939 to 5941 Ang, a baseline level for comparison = 26.9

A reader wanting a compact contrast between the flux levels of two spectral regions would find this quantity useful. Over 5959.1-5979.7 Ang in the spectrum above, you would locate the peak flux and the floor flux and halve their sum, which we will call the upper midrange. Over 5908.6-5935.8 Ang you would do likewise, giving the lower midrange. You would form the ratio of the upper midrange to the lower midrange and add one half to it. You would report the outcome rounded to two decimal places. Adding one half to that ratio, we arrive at 1.47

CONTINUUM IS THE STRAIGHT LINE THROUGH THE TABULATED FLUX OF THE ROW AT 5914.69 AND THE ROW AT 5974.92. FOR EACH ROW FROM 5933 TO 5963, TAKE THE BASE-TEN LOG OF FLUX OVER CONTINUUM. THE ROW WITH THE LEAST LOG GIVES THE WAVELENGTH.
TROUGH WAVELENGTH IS 5962.55 Ang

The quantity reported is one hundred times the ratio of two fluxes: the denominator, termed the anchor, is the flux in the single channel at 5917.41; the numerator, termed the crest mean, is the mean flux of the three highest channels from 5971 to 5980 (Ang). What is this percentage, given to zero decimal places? 101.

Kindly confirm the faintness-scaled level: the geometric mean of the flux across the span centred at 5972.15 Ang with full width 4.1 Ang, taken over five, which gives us 5.08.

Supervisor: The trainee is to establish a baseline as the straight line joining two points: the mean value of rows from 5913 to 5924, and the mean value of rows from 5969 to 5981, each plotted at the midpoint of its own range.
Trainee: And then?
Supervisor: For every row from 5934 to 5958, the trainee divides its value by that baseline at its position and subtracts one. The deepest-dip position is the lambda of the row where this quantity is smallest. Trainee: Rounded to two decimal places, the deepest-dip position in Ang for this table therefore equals 5950.20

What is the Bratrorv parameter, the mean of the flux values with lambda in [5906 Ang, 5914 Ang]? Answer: 26.3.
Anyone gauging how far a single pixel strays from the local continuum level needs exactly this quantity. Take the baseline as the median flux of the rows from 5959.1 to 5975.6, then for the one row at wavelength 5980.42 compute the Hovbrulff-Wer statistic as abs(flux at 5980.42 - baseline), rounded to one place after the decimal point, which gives 2.2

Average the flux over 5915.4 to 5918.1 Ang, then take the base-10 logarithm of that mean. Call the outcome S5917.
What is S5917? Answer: 1.43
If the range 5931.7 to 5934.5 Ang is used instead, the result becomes 1.43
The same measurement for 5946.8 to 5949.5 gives 1.40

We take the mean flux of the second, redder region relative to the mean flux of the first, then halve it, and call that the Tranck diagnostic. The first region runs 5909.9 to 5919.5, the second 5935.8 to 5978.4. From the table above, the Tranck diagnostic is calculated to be 0.496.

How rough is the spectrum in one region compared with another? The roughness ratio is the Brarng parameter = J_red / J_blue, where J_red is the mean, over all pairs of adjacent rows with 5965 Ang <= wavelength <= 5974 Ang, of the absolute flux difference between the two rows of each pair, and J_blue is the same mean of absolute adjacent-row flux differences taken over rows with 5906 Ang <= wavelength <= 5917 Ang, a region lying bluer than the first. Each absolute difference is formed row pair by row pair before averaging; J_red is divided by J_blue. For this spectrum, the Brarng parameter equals 0.88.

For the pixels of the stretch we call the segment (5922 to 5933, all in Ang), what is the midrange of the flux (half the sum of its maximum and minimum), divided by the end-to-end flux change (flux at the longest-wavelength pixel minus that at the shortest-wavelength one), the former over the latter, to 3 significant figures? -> 279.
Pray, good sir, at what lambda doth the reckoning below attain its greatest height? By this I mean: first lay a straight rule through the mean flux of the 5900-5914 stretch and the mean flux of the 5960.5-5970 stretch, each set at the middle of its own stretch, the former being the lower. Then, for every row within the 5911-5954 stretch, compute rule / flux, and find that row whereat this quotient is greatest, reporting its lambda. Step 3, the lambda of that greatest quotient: 5950.20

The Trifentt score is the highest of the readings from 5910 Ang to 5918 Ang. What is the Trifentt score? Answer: 28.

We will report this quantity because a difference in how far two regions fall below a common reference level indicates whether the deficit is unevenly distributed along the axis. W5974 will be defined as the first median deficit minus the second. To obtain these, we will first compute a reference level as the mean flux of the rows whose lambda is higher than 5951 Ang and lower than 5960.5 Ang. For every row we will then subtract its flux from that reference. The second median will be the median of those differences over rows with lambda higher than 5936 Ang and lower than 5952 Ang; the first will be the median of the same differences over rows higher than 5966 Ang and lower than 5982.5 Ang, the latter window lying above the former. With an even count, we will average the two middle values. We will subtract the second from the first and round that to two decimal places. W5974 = -0.50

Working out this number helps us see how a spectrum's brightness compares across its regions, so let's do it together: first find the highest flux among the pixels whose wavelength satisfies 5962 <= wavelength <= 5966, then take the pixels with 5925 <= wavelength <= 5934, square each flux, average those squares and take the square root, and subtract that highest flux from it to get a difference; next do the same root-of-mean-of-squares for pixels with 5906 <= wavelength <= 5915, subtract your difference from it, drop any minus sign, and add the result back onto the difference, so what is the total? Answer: 26.6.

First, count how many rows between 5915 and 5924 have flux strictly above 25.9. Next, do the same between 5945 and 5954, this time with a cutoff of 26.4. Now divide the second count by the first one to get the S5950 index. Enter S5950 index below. 0.5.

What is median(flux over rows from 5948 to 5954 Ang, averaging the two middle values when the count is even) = 24.75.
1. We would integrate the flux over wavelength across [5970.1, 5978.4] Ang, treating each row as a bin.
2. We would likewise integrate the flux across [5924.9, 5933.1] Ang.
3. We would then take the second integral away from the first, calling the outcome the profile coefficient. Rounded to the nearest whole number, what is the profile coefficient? -7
